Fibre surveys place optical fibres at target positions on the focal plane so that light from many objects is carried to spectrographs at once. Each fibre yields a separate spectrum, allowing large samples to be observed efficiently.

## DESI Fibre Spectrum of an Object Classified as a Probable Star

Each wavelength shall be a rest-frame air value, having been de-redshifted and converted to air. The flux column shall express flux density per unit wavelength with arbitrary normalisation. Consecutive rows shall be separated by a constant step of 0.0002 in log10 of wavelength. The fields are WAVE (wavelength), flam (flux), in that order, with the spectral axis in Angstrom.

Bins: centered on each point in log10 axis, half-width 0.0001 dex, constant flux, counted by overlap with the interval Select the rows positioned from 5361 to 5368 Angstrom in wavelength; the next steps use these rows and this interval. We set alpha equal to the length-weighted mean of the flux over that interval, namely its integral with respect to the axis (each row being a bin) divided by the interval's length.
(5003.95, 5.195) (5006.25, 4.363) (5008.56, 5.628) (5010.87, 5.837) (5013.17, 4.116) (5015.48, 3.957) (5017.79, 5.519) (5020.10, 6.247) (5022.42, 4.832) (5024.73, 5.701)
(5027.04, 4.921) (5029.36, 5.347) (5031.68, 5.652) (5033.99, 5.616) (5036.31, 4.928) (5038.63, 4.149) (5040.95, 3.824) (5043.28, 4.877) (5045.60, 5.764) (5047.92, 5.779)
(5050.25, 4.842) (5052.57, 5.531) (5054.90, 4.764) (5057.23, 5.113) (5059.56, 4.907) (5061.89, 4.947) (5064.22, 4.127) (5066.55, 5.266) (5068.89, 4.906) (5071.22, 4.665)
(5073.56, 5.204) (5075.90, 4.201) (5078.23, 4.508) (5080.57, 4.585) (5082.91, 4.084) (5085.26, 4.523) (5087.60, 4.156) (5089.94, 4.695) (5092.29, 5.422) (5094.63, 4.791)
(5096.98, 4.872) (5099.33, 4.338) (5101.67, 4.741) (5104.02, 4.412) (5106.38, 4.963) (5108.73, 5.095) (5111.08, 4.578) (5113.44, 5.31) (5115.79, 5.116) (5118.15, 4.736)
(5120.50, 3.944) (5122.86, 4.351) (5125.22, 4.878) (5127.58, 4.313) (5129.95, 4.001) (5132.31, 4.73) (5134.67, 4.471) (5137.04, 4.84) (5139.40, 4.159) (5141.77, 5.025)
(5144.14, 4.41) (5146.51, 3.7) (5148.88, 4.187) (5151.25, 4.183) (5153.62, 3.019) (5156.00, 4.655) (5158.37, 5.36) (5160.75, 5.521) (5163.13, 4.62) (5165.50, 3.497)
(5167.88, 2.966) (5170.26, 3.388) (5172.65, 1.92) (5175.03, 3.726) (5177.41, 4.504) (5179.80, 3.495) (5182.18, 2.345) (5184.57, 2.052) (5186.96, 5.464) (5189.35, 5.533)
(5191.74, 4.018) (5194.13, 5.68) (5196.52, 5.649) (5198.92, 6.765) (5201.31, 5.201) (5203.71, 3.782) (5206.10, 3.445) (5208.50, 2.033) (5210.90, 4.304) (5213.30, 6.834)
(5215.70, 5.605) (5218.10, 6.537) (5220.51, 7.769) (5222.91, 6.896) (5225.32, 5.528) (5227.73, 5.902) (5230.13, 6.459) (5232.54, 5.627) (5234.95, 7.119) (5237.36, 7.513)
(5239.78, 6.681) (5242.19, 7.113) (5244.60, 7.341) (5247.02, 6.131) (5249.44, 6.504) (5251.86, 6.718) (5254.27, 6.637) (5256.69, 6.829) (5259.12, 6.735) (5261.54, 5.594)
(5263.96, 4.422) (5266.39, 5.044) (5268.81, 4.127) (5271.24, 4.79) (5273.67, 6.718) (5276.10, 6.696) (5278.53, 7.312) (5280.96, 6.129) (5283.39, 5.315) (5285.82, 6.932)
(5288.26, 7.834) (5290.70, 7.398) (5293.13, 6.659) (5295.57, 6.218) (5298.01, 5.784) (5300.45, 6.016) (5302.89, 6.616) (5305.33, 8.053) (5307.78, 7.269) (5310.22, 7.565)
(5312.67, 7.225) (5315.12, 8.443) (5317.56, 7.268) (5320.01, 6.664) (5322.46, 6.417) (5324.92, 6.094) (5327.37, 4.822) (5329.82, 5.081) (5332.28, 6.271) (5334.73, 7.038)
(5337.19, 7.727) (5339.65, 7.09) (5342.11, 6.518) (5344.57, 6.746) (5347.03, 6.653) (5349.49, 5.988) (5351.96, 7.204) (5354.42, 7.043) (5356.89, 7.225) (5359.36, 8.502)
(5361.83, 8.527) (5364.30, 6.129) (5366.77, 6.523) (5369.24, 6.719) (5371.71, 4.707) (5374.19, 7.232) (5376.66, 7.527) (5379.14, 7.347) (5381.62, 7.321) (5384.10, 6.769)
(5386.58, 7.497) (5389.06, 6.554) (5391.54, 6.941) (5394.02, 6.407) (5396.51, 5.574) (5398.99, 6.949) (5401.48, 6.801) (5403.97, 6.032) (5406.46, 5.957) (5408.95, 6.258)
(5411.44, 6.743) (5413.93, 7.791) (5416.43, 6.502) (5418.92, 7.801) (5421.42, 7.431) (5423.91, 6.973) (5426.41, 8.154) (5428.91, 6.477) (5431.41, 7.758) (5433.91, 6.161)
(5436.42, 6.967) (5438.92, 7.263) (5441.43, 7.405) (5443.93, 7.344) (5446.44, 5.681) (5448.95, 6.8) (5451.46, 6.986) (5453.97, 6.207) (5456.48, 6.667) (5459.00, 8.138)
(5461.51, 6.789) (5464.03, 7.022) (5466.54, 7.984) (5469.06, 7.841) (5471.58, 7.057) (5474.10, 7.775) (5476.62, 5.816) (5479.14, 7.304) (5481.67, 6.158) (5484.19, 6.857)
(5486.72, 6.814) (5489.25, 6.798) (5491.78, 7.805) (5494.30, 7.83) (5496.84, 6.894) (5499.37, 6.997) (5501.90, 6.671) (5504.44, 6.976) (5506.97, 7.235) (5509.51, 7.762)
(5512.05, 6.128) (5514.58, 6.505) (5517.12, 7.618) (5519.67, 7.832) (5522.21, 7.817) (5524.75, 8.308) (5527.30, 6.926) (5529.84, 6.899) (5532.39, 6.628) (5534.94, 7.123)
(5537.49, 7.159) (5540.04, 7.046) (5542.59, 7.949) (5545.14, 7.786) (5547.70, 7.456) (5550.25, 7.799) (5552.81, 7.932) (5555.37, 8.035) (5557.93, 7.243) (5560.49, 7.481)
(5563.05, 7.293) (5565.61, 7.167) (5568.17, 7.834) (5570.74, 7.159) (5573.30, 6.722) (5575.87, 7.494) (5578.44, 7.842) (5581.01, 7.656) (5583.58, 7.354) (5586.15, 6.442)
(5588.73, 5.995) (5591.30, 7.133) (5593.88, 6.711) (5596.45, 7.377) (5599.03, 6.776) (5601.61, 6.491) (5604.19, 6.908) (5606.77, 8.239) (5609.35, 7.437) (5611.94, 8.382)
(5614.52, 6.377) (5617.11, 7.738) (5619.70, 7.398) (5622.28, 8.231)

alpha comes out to 7.0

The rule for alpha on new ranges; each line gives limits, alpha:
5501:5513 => 7.0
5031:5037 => 5.4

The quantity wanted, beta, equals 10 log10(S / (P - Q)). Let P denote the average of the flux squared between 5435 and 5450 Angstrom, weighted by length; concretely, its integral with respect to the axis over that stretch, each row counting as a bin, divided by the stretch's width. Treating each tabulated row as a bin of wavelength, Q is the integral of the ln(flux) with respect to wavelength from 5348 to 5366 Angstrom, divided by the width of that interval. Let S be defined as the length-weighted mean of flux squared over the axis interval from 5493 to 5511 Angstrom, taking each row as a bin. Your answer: 0.51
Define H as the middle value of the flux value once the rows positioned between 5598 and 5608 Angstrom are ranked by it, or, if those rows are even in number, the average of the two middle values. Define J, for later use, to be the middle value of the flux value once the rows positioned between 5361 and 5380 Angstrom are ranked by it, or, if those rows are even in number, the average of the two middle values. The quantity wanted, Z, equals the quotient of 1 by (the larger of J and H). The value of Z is 0.143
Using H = 6.8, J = 7.0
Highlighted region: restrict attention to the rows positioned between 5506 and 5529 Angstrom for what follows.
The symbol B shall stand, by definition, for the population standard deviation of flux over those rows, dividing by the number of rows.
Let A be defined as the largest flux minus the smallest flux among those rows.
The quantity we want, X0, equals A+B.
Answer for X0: 2.8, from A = 2.2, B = 0.67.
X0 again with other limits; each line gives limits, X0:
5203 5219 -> 6.4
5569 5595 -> 2.4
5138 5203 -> 6.0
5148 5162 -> 3.3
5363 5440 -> 4.2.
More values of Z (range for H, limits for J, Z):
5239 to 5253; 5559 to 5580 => 0.135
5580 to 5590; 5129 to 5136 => 0.145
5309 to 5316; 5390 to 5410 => 0.132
